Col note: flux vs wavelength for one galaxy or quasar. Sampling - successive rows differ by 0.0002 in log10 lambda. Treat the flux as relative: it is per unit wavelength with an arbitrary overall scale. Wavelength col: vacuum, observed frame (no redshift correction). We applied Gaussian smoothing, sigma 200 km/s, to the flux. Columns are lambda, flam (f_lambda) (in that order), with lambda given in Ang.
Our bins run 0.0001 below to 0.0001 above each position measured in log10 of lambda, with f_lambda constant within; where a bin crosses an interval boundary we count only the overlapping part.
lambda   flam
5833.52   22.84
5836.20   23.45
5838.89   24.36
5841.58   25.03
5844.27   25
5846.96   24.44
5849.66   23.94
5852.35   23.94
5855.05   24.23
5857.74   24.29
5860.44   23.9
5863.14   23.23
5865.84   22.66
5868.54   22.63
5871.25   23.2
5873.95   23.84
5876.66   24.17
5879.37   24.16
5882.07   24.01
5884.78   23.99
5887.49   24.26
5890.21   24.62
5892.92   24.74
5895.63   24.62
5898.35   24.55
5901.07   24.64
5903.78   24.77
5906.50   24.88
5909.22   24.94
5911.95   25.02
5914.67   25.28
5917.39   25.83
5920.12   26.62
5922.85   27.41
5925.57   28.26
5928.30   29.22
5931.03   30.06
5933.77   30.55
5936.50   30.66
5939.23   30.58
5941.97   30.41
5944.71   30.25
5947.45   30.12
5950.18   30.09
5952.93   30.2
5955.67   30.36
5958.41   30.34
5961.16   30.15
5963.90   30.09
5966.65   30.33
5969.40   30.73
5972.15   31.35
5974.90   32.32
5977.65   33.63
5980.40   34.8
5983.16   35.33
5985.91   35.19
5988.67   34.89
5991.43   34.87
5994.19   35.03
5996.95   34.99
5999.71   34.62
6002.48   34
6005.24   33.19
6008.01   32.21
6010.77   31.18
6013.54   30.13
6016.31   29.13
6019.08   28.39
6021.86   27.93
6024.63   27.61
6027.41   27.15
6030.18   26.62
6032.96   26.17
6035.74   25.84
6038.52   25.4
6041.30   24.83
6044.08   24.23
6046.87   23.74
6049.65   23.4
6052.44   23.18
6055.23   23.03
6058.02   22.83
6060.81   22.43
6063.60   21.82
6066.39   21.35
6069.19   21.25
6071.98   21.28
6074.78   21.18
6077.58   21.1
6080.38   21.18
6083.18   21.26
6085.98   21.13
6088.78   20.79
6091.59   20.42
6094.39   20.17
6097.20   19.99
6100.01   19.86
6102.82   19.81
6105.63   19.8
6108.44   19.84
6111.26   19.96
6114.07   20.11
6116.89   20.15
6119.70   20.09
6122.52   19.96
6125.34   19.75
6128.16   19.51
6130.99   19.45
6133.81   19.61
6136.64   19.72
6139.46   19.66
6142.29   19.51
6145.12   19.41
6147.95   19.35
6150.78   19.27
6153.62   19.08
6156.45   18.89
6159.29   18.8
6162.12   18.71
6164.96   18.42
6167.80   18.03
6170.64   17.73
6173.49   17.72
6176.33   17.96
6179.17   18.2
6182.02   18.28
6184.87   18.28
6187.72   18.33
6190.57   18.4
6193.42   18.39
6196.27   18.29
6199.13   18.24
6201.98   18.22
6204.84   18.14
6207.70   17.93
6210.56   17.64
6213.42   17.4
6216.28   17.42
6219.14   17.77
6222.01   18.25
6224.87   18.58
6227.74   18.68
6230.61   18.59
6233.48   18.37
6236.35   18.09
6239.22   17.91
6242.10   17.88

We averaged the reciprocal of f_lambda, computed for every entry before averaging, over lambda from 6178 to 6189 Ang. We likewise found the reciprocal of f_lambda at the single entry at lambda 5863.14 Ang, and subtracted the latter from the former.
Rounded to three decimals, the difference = 0.012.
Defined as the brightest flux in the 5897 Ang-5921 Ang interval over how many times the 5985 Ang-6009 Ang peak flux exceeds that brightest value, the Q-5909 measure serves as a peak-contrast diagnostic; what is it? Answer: 20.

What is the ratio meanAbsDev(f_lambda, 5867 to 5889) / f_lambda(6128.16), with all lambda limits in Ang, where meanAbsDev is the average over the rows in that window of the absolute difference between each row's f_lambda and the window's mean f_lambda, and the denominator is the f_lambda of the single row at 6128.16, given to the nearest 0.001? 0.022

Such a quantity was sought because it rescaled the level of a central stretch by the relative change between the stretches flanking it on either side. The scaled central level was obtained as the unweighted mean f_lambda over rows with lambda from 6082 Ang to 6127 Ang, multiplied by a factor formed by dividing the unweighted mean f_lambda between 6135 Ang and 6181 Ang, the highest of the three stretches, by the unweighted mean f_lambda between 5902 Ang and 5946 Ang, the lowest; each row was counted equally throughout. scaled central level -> 14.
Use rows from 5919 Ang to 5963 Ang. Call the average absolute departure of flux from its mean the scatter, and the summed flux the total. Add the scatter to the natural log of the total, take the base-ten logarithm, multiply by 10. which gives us 8.5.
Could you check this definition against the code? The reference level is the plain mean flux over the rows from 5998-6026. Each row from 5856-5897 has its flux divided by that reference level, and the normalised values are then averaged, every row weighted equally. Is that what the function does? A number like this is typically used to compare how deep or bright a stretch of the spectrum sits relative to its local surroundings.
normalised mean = 0.77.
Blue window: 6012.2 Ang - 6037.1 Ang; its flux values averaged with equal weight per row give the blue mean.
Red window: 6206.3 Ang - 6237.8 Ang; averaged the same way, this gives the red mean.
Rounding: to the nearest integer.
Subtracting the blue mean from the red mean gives -10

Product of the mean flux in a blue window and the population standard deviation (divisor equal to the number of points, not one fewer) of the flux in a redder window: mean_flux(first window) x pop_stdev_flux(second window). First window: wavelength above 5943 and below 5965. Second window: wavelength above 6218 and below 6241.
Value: 9.5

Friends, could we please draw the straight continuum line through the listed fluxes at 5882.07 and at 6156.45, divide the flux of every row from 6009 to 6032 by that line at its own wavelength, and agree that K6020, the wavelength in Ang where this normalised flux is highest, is 6010.77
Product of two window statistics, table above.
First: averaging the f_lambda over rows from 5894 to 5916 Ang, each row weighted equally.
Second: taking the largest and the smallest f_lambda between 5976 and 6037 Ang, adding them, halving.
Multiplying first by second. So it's 760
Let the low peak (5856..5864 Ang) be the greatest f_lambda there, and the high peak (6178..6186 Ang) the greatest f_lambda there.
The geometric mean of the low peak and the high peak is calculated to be 21.1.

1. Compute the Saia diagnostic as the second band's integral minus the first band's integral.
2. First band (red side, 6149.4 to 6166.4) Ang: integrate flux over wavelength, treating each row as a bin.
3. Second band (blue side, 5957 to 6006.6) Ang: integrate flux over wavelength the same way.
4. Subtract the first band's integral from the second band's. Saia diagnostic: 1321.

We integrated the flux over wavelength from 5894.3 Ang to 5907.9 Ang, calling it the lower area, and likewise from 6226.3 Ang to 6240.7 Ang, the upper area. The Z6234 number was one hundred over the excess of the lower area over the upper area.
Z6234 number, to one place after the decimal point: 1.4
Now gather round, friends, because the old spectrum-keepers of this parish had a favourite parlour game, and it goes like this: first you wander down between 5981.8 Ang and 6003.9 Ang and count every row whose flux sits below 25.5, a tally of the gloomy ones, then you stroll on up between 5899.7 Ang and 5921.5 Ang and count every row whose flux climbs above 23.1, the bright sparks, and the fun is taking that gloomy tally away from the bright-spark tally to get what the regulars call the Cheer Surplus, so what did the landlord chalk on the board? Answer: 8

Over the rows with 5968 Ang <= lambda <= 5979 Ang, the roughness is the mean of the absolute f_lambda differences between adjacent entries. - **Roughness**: 1.0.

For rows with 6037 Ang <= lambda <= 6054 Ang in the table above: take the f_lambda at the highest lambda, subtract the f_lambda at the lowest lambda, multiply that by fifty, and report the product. -111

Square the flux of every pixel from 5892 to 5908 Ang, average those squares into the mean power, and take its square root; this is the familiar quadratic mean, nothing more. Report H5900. 25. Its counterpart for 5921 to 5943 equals 30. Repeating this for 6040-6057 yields 24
